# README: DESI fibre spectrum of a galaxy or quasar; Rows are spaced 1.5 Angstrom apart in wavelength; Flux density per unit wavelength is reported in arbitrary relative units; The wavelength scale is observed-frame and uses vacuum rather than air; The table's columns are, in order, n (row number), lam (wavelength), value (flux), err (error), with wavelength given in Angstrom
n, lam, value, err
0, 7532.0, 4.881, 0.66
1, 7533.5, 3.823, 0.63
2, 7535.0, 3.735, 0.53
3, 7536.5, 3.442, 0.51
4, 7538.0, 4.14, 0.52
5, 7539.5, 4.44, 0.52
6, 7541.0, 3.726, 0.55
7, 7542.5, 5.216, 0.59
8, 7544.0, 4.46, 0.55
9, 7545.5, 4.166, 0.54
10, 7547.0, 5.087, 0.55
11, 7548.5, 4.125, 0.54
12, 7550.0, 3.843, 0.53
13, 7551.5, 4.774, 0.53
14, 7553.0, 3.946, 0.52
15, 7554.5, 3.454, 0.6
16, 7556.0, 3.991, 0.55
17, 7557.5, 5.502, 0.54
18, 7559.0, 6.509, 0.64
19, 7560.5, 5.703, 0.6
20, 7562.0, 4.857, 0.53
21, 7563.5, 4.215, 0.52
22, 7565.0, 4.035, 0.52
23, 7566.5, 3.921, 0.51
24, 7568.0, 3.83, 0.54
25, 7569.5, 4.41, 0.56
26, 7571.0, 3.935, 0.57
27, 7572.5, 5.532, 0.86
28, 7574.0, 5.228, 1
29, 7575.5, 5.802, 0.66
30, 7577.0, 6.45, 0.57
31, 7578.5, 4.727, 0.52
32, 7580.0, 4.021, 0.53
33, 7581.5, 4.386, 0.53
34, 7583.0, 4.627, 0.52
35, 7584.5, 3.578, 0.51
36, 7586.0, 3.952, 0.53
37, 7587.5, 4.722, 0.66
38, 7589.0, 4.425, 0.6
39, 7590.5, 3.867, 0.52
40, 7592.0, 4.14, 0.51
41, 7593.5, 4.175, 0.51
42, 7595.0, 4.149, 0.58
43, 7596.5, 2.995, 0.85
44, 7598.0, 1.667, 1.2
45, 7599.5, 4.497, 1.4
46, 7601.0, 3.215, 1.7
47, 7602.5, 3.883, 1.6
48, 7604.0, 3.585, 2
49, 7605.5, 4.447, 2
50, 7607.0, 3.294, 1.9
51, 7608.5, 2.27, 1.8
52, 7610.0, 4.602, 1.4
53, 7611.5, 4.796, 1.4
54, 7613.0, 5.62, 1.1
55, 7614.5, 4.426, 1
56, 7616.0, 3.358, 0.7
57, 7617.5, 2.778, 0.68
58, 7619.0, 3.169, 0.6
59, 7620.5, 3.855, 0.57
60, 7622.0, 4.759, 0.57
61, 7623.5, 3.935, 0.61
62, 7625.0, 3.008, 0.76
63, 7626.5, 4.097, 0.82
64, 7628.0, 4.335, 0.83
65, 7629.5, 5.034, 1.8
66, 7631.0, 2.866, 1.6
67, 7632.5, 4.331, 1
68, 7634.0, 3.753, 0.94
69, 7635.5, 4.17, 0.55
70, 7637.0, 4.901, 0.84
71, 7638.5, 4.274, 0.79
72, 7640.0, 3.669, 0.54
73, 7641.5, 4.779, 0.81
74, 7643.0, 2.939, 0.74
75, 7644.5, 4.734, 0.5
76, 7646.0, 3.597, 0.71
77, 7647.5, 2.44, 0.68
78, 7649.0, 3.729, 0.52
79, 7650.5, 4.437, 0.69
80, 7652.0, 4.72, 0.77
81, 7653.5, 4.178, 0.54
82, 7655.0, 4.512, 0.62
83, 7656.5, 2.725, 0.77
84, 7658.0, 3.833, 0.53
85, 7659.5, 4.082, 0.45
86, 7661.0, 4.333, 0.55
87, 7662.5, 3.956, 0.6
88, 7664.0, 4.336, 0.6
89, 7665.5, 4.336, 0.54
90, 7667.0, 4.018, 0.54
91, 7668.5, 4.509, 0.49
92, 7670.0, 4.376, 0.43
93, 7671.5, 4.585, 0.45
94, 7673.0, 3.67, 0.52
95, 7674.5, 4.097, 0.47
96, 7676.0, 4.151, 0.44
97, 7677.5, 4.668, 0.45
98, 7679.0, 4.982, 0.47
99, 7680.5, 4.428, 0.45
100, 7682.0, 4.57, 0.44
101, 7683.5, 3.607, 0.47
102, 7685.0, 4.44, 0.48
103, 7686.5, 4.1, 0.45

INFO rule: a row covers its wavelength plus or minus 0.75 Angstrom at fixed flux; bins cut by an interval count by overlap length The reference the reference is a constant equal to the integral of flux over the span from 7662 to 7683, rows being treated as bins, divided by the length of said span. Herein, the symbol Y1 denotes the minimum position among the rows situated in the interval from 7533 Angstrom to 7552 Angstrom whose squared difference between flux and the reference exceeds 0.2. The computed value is 7533.5 Angstrom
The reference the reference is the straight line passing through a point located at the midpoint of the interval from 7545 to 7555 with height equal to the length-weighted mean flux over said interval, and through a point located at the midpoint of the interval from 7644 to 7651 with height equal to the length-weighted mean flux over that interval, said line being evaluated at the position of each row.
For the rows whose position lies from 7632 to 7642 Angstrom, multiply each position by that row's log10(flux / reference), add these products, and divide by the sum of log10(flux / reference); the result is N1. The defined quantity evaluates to 7637.6 Angstrom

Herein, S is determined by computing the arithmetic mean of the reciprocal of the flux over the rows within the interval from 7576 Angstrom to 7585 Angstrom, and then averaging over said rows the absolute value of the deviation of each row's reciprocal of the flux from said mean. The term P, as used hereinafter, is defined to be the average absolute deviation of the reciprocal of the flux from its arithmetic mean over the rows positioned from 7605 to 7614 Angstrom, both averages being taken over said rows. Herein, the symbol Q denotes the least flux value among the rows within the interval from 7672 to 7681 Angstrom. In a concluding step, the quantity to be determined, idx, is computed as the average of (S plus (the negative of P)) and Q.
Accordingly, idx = 1.8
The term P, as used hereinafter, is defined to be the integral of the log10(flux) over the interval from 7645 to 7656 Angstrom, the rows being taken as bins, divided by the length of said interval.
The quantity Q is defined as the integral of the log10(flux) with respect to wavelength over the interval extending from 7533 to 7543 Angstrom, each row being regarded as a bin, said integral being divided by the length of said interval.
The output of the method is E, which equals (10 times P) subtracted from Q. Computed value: -5.25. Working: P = 0.59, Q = 0.604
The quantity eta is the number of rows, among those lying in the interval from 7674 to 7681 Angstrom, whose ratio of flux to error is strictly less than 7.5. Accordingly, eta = 0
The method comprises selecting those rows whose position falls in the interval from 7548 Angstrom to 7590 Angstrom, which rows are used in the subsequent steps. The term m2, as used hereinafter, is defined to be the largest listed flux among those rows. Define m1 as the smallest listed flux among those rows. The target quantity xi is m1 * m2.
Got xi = 22.5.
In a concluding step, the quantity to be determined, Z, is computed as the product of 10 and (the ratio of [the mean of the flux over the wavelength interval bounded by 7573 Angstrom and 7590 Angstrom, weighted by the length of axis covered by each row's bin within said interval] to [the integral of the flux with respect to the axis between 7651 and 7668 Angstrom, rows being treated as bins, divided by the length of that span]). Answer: 11.5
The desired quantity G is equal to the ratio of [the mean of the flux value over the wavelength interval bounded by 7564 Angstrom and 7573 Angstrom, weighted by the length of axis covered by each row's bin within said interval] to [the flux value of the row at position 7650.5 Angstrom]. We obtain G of 0.96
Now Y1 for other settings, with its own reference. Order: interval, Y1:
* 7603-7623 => 7604.0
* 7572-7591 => 7572.5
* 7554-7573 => 7554.5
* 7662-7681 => 7673.0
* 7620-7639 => 7620.5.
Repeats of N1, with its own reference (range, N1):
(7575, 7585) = 7576.9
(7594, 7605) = 7598.6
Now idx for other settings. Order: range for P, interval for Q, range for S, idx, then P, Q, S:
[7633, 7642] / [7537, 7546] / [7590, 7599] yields 1.9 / 0.022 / 3.726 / 0.099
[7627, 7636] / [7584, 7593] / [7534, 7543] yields 1.8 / 0.037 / 3.578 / 0.028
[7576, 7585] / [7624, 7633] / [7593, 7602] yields 1.5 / 0.029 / 2.866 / 0.095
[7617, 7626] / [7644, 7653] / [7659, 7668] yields 1.2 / 0.047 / 2.44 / 0.009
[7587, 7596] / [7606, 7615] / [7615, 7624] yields 1.1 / 0.012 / 2.27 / 0.042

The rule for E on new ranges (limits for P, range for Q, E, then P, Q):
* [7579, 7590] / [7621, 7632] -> -5.67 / 0.63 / 0.595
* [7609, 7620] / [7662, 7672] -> -5.32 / 0.60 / 0.633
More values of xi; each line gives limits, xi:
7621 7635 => 14.4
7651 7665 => 12.9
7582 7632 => 9.4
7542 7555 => 18.0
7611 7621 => 15.6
